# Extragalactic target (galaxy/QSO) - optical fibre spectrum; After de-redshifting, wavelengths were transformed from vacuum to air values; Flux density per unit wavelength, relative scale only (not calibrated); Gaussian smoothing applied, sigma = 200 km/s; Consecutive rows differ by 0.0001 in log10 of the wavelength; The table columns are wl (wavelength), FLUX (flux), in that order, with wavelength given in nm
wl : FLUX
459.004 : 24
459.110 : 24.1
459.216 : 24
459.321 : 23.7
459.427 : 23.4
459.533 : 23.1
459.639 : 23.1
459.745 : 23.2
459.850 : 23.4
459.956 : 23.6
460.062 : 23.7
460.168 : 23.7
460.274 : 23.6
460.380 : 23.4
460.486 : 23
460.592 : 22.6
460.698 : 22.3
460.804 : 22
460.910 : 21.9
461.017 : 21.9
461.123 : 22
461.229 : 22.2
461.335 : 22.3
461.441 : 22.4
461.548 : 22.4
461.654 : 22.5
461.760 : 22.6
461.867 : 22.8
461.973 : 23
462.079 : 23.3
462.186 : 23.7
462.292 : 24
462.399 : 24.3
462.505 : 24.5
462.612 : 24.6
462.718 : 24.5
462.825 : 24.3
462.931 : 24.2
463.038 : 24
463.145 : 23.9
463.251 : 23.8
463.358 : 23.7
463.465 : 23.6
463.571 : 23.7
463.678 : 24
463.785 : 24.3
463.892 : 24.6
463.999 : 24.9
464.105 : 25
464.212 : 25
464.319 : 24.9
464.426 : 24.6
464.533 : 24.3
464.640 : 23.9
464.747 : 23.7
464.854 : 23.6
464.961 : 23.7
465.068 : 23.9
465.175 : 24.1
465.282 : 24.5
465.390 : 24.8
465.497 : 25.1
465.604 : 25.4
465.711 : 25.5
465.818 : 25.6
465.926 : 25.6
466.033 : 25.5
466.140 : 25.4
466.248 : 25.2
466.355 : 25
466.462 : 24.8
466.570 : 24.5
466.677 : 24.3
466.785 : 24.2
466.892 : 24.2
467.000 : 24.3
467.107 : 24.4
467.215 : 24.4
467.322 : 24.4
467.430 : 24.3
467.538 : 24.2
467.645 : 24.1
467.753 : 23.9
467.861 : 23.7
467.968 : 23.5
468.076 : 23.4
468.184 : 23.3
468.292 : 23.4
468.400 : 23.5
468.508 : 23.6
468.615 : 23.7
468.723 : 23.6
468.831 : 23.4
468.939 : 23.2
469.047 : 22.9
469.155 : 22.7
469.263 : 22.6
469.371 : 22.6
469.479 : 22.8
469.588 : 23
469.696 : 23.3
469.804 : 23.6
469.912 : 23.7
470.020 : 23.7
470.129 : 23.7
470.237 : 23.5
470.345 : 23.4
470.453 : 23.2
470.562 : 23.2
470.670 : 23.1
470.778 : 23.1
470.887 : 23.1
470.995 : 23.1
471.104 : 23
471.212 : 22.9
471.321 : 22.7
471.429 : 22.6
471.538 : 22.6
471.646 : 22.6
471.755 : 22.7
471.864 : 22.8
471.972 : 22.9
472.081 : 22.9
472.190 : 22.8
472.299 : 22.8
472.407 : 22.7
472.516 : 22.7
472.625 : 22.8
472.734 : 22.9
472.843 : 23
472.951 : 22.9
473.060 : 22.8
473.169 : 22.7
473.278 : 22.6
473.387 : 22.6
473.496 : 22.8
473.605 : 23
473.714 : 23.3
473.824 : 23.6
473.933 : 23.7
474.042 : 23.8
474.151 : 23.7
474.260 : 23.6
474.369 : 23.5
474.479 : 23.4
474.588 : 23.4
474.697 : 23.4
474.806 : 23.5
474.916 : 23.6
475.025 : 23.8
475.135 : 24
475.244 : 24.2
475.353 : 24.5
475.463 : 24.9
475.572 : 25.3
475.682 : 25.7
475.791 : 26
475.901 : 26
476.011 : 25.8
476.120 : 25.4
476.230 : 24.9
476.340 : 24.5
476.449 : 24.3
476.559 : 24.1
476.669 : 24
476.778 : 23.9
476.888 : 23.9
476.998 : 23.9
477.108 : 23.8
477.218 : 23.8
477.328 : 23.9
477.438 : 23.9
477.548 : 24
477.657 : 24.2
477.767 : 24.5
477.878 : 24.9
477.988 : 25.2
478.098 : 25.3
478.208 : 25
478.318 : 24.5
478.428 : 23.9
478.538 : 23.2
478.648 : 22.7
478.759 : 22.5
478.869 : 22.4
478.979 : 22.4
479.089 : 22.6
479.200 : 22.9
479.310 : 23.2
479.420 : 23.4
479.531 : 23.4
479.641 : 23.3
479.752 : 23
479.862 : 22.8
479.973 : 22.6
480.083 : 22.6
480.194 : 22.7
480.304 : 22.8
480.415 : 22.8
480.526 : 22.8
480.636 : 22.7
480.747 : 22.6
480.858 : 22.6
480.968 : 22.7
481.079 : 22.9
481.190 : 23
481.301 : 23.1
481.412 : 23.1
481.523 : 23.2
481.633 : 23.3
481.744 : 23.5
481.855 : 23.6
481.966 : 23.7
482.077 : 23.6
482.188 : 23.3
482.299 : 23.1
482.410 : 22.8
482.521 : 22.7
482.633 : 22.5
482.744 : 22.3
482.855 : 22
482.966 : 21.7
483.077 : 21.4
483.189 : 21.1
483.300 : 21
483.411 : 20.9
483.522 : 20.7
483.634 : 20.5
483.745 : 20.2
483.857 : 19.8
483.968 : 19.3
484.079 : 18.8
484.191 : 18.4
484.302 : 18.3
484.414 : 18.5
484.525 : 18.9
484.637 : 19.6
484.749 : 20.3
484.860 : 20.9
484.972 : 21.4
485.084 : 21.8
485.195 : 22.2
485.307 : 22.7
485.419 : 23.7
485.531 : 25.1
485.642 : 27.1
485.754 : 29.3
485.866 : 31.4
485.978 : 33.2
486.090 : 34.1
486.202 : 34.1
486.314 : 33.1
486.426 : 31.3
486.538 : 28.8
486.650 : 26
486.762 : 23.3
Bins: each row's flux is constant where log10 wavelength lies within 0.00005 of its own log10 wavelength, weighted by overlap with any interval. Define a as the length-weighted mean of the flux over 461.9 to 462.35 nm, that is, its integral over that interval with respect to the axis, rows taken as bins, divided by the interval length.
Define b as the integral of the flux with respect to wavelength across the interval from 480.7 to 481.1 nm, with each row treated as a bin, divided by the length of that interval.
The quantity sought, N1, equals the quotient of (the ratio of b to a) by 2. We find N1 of 0.48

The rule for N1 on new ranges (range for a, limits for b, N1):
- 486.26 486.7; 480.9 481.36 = 0.38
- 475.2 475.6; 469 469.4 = 0.46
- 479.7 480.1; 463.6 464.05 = 0.53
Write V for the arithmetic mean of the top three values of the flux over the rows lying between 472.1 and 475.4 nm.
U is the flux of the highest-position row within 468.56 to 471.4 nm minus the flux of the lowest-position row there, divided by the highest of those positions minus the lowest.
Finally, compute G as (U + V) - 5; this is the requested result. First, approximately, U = -0.37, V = 24.2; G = 18.9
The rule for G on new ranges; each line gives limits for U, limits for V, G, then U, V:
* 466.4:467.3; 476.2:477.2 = 19.0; -0.53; 24.6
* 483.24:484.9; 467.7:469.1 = 18.7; -0.06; 23.8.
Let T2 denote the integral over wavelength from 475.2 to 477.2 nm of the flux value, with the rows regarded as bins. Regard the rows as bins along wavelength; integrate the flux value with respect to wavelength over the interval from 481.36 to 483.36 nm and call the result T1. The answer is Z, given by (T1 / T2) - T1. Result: -44.4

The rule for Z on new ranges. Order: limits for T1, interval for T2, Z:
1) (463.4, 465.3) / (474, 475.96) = -45.1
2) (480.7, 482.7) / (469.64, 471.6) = -45.1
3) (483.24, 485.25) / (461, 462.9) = -39.5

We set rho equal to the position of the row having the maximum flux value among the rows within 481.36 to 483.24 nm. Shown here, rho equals 481.966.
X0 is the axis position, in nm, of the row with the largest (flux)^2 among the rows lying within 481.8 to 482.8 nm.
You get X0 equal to 481.966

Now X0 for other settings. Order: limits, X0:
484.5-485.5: 485.419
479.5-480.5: 479.531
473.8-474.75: 474.042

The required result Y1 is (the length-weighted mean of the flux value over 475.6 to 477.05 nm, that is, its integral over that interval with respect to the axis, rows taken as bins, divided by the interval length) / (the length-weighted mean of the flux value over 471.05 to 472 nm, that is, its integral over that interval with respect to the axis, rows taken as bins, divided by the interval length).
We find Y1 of 1.09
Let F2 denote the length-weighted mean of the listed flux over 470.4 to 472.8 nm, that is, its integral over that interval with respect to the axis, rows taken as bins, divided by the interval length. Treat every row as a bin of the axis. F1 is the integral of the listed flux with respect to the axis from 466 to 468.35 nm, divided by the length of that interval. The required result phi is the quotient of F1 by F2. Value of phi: 1.06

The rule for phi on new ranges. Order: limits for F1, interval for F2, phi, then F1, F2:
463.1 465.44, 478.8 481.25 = 1.06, 24.2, 22.8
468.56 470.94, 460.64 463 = 1.01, 23.2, 23.1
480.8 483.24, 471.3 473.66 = 1.00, 22.8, 22.8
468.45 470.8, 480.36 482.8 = 1.01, 23.3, 23.0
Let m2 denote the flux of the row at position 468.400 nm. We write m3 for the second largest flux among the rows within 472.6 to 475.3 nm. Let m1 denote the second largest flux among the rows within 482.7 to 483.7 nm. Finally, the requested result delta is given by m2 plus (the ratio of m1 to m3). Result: 24.4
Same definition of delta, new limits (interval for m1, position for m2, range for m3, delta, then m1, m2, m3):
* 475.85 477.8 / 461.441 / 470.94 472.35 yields 23.5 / 25.8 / 22.4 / 23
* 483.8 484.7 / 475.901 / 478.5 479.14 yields 26.9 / 19.6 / 26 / 22.7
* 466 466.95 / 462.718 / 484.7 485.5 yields 25.6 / 25.4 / 24.5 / 22.7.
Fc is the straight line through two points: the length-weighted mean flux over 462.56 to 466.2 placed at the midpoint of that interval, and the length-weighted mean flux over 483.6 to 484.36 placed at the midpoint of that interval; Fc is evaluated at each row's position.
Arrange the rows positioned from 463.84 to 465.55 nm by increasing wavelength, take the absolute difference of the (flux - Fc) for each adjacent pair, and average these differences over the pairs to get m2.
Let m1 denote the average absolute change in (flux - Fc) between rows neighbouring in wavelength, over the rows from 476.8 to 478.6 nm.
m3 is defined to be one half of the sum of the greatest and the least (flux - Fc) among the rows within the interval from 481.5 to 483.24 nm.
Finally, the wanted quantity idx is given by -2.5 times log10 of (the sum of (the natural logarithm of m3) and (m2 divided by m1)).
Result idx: -0.69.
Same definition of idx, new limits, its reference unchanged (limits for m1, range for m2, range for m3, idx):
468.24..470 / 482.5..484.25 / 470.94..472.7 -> 2.74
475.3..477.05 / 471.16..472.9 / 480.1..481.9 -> -0.43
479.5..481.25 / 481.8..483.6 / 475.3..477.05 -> -1.16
